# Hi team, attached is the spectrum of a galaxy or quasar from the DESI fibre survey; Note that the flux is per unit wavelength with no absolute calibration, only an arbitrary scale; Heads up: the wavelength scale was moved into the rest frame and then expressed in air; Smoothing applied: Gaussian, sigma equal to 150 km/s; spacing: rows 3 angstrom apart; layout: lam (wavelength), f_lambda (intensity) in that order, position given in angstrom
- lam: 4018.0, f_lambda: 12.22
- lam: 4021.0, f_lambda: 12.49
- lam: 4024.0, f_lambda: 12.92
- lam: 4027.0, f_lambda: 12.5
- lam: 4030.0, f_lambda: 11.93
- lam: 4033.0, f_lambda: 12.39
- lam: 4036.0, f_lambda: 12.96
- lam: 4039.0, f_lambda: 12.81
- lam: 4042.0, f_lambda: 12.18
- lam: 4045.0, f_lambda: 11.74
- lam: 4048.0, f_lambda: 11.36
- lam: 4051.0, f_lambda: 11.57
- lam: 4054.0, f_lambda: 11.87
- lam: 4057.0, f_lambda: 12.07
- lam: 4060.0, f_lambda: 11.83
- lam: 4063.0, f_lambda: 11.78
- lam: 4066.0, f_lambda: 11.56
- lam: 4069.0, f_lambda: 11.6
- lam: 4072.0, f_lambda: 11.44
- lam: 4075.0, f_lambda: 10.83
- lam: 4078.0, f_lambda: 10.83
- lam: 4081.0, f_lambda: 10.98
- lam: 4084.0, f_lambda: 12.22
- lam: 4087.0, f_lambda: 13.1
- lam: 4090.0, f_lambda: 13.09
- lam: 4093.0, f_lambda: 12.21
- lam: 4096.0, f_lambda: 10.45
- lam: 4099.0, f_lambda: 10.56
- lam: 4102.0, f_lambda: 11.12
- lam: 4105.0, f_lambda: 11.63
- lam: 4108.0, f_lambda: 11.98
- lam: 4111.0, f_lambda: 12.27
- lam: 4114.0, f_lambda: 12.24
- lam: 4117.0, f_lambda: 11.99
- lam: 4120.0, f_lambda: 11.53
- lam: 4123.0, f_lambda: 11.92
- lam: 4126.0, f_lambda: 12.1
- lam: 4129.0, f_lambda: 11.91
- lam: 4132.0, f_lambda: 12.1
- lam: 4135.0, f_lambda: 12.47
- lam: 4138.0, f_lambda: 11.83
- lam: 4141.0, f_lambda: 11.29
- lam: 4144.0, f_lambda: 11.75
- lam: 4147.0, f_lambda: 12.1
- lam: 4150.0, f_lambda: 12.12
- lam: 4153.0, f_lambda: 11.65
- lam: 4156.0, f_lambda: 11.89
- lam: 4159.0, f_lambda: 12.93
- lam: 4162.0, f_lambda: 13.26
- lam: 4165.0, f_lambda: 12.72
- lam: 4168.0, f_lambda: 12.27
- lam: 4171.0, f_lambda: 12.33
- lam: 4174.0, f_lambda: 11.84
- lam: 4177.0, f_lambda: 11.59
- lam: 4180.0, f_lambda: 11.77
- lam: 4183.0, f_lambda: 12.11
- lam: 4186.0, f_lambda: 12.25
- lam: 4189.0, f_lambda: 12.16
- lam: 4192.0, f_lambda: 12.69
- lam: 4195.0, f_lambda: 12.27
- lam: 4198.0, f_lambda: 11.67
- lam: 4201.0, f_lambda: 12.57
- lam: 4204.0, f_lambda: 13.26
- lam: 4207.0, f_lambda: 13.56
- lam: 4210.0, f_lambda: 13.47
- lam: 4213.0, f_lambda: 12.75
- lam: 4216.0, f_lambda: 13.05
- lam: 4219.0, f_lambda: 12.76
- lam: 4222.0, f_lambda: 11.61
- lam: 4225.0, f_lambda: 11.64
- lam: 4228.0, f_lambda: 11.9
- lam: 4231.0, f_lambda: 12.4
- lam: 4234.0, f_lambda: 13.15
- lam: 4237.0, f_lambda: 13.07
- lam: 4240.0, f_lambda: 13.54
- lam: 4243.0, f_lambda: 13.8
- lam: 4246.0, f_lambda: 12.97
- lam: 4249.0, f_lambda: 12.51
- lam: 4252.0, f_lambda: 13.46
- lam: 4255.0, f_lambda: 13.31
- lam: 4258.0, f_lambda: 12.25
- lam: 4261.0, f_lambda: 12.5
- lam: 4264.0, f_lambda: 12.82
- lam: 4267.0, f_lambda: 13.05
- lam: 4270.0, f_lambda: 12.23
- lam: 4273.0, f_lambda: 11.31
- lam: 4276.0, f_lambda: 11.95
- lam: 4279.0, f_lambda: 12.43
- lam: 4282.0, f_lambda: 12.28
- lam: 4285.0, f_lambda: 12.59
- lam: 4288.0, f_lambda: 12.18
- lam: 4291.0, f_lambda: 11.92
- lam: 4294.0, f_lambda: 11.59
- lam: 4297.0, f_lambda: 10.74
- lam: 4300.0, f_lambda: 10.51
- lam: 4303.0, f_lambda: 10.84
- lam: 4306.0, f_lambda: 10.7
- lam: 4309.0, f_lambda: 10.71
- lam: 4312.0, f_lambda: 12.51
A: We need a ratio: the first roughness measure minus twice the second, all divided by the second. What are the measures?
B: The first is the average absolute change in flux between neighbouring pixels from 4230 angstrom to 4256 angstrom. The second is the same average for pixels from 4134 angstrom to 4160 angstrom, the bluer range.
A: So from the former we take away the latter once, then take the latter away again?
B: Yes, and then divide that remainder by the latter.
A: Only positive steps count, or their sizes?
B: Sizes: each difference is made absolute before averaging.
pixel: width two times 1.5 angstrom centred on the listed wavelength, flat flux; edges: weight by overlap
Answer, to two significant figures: -0.95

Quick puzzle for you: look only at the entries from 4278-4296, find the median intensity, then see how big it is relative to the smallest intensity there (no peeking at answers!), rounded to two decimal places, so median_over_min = 1.06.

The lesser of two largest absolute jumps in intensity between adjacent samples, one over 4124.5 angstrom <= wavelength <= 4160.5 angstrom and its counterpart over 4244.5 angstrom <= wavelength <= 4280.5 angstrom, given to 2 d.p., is 1.04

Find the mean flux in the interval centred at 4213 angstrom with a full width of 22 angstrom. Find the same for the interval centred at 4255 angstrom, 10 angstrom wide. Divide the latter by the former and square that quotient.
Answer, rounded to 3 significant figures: 1.01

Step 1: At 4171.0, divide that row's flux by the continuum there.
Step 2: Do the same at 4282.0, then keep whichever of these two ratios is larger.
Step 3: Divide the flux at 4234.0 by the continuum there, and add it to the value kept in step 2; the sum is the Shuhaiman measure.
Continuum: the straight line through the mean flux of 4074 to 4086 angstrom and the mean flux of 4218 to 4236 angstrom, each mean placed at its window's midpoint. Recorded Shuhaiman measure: 2.11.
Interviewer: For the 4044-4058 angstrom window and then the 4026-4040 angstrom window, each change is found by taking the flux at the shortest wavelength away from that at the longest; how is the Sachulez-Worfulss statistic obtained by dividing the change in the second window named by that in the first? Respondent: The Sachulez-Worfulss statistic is 0.9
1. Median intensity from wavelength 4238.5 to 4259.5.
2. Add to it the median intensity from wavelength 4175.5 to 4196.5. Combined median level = 25.5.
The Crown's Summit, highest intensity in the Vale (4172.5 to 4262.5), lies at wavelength 4243.0 angstrom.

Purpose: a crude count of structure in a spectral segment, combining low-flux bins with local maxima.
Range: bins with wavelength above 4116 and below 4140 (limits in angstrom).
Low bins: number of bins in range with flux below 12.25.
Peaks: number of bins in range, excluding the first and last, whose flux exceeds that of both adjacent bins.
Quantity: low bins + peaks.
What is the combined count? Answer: 9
